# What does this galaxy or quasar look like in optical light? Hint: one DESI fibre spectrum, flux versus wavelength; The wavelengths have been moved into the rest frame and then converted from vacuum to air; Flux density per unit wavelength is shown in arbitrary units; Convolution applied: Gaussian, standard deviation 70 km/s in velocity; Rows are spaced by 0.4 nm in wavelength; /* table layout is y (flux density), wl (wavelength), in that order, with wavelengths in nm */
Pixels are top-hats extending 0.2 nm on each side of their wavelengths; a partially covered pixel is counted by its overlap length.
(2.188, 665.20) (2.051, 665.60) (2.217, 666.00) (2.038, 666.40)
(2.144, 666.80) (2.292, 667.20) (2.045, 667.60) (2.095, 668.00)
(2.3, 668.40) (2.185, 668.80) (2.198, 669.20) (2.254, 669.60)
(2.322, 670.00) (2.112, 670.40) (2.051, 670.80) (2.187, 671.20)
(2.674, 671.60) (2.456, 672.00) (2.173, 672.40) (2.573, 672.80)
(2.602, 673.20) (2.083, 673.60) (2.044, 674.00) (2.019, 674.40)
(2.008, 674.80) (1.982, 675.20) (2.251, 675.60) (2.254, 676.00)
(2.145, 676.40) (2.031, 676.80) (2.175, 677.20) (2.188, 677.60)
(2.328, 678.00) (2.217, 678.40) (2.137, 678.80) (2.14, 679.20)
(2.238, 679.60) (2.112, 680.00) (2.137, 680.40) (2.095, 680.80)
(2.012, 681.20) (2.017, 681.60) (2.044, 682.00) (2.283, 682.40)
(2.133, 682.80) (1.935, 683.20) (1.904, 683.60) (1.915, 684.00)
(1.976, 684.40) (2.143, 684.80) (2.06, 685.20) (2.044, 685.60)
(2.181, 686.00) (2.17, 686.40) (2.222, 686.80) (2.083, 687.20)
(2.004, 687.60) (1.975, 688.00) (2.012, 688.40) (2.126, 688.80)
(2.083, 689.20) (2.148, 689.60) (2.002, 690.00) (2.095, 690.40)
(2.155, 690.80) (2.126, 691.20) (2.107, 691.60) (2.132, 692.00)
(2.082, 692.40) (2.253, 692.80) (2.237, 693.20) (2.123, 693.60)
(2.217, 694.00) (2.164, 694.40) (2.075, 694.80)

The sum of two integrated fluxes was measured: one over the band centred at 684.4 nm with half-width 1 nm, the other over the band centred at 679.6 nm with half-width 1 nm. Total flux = 8.30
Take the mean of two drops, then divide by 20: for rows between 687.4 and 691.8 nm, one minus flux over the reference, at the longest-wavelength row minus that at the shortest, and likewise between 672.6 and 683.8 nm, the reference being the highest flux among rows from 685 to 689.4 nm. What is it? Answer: 0.0064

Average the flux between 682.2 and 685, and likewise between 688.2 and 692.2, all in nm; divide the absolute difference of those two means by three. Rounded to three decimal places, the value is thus 0.019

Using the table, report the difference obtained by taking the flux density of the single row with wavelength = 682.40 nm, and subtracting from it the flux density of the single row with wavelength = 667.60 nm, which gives 0.24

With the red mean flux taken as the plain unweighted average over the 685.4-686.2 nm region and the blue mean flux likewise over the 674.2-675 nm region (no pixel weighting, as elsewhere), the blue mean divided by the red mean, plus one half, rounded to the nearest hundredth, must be 1.45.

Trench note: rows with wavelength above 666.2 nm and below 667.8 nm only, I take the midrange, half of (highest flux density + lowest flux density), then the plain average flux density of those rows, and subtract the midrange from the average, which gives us -0.035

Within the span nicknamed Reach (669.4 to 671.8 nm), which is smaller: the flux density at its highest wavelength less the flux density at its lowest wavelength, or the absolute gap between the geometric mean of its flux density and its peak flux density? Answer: 0.42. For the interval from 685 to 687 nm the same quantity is 0.09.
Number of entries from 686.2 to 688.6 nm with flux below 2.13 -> 4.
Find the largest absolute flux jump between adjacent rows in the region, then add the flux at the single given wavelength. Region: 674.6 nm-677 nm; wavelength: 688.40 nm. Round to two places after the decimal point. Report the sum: 2.28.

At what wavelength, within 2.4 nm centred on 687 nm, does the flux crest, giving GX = 686.80 nm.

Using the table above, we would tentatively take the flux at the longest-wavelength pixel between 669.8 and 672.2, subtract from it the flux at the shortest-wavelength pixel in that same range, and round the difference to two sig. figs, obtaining 0.13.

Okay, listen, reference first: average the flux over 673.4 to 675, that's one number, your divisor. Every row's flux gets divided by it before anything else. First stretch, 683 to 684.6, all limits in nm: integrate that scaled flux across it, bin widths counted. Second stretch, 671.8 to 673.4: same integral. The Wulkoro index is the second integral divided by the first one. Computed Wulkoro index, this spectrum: 1.27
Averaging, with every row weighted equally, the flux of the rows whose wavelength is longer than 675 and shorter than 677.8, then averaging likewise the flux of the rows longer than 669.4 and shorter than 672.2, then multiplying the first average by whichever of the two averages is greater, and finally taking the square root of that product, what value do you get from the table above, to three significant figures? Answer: 2.22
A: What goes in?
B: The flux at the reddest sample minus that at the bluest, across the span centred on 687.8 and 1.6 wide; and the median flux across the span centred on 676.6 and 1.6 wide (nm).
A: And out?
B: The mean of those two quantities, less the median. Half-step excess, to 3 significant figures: -1.12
